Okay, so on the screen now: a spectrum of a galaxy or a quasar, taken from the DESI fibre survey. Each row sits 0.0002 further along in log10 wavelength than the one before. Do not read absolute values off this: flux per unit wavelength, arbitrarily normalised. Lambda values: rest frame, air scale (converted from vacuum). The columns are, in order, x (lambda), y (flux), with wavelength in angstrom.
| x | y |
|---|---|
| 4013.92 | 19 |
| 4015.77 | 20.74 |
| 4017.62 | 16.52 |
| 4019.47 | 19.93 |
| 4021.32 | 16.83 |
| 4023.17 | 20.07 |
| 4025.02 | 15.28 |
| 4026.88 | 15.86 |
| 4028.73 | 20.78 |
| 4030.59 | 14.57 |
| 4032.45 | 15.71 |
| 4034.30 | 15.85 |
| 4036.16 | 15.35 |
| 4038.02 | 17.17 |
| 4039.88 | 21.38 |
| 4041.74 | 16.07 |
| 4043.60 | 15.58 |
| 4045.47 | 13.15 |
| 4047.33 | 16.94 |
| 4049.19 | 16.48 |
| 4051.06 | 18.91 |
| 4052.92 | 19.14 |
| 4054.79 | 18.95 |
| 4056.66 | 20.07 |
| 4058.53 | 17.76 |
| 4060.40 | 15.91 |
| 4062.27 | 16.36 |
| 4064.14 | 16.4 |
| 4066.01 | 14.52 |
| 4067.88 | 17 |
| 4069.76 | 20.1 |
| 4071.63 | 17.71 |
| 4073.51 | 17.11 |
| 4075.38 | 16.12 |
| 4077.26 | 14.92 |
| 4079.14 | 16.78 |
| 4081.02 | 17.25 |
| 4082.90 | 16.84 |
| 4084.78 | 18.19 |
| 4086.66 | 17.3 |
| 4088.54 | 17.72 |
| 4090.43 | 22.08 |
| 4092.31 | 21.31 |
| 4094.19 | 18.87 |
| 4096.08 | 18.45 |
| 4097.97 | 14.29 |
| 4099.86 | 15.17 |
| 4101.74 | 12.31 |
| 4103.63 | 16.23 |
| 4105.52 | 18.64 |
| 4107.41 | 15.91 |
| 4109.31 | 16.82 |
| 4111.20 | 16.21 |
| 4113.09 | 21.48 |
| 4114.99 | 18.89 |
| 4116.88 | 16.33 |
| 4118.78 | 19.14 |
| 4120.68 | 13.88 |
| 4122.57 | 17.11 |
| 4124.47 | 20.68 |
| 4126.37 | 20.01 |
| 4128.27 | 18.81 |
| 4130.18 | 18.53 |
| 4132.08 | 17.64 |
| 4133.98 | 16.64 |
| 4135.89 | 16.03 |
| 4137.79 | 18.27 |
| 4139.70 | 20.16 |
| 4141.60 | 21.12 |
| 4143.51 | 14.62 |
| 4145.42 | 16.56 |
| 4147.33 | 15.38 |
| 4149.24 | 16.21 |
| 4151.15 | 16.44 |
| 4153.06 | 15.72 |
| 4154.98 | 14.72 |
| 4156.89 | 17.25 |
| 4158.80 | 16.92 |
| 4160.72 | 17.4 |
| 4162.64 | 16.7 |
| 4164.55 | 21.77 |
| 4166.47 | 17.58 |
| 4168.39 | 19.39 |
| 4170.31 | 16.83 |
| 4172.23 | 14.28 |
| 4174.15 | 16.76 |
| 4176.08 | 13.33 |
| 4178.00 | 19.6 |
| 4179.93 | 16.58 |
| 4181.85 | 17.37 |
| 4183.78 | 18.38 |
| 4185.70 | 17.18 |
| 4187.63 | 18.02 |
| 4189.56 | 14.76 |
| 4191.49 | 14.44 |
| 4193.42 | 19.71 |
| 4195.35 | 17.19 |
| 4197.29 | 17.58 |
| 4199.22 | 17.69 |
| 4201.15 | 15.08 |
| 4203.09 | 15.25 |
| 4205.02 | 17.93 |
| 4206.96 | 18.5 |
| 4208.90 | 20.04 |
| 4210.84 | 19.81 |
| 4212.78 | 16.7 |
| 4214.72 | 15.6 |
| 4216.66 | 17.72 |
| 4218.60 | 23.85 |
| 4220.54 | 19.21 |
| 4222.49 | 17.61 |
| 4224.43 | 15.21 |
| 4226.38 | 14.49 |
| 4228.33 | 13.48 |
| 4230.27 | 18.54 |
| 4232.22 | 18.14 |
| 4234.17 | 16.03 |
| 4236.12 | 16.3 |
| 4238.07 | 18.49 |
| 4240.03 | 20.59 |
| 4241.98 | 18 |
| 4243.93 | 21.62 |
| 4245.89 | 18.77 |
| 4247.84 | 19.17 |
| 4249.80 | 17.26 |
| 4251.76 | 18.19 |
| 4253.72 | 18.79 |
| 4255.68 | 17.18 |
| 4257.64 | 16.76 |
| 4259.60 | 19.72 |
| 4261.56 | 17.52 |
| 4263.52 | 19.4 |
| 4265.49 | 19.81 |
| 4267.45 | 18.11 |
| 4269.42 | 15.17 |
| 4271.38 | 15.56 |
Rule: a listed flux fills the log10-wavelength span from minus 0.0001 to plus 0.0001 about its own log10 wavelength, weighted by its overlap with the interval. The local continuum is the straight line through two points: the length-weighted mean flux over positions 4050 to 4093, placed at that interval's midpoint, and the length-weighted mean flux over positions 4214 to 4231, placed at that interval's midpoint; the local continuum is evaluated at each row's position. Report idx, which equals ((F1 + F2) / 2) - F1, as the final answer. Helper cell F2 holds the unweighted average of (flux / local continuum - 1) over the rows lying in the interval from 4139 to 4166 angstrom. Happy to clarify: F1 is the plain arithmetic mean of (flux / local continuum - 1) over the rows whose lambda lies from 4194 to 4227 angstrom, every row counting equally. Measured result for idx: -0.016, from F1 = 0.02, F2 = -0.017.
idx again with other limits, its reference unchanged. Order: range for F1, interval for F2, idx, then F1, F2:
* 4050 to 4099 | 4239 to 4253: 0.054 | 0.00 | 0.106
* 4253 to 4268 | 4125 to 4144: -0.017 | 0.07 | 0.036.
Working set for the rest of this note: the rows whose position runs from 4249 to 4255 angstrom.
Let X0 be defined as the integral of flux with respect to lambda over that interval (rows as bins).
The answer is 108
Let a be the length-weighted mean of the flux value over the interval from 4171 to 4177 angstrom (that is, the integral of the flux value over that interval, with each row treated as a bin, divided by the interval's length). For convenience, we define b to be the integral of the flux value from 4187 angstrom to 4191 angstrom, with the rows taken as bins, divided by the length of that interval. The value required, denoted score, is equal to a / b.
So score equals 0.93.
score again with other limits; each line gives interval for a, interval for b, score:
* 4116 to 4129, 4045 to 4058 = 1.01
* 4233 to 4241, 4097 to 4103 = 1.27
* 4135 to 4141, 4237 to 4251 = 0.96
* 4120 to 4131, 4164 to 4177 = 1.08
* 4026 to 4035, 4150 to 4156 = 1.06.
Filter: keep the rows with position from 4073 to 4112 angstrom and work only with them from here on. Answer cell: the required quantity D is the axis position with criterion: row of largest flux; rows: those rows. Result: 4090.43 angstrom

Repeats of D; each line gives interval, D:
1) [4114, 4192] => 4164.55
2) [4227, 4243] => 4240.03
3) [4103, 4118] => 4113.09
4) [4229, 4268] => 4243.93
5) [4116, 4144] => 4141.60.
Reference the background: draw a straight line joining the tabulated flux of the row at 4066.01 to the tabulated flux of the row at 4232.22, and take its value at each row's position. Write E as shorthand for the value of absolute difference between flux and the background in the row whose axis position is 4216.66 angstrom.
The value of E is 0.1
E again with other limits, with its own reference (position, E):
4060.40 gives 1.5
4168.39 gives 2.6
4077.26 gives 0.2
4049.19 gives 2.3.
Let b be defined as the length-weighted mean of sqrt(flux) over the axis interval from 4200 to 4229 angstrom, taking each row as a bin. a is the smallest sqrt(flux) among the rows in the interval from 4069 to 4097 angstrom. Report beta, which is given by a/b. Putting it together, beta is 0.93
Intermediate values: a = 3.86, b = 4.16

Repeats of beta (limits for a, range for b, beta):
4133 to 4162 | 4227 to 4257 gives 0.90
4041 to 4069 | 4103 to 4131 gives 0.86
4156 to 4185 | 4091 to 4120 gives 0.88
